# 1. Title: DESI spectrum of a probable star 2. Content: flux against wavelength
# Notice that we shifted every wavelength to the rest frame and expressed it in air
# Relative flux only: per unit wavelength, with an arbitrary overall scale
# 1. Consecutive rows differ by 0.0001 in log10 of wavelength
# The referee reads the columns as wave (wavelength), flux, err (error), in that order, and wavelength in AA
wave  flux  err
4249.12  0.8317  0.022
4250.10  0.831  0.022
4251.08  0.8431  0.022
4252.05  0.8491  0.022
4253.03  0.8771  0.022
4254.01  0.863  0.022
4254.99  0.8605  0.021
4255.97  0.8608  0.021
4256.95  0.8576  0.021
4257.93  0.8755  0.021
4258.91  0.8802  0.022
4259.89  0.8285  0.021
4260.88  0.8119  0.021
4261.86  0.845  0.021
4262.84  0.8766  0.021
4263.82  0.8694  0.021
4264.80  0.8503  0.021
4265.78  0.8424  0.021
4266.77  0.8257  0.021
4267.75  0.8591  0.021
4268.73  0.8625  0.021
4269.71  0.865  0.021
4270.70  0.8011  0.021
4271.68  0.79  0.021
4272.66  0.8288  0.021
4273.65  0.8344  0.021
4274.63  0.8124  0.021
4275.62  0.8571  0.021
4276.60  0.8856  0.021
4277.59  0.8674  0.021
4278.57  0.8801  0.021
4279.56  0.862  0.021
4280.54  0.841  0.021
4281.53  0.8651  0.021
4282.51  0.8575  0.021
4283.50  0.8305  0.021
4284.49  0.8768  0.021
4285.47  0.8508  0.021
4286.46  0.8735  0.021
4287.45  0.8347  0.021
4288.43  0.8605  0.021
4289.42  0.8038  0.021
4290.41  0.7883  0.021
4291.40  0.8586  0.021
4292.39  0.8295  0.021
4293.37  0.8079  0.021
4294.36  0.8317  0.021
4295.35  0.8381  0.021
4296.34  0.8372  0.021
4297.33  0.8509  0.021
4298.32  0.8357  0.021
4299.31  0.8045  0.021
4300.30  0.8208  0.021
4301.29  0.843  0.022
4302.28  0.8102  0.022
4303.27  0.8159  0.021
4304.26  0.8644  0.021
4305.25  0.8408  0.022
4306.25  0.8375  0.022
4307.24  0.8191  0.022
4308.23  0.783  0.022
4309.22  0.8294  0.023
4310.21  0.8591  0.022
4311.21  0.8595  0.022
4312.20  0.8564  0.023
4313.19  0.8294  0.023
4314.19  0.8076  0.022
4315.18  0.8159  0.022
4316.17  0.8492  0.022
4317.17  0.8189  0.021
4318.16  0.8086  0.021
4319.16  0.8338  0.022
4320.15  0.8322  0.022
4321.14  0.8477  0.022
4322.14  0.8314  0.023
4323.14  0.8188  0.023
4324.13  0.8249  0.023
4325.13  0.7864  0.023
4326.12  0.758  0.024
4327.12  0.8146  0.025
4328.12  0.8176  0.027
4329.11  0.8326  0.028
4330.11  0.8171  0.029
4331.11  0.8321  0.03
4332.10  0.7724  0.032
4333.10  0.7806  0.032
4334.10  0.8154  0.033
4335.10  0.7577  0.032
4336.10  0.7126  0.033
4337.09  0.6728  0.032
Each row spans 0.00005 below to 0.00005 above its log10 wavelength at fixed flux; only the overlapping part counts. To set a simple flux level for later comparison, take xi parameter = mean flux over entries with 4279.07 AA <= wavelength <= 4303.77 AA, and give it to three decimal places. 0.837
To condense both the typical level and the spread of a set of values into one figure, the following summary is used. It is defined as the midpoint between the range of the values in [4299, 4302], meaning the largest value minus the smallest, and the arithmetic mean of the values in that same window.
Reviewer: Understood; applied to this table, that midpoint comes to 0.431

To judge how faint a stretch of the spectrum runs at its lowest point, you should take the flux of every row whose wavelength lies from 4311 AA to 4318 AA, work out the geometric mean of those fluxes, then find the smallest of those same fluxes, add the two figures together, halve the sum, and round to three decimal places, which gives 0.821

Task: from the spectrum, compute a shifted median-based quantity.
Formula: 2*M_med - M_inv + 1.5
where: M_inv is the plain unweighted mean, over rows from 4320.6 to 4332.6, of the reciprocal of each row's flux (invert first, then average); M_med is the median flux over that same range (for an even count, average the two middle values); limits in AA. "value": 1.90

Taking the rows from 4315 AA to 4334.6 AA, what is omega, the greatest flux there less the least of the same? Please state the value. 0.0912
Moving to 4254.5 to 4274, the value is 0.0902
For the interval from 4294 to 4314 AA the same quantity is 0.0814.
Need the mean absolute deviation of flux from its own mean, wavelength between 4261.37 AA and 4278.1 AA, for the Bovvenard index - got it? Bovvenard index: 0.022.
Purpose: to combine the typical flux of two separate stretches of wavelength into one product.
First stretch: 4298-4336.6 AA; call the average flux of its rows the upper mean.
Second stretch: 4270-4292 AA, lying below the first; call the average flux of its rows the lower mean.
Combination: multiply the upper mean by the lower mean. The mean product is 0.690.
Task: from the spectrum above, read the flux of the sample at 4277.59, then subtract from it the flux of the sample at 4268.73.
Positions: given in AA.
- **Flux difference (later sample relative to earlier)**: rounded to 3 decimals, 0.005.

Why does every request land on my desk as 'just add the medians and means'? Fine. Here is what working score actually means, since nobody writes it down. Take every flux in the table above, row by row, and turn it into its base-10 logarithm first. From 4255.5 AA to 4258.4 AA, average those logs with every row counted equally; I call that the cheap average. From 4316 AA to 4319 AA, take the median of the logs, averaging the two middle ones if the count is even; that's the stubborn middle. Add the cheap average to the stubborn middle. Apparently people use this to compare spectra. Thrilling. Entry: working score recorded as -0.150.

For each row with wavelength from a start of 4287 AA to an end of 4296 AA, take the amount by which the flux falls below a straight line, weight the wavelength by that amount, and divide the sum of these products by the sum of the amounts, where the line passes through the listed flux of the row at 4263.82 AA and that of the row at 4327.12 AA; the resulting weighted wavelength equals 4291.2 AA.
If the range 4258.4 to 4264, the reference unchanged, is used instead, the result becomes 4260.7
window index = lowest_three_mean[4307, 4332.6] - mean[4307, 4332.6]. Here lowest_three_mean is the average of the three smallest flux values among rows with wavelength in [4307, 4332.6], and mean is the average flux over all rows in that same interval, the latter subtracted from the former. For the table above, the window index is -0.050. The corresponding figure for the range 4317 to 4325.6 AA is -0.018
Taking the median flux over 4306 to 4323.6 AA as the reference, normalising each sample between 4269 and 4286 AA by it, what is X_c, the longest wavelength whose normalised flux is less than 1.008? 4283.50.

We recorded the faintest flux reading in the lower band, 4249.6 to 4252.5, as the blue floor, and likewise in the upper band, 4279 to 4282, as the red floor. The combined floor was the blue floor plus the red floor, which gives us 1.67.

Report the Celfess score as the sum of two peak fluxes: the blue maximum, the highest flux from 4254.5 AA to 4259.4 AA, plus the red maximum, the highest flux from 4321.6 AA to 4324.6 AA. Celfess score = 1.71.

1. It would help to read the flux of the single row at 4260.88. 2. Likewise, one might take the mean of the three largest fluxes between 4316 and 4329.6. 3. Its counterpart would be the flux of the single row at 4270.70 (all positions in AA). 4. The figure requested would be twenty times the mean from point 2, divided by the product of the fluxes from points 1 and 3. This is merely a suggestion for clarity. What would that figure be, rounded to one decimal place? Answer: 25.9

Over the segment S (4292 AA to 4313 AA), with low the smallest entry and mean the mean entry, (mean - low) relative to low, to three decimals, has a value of 0.063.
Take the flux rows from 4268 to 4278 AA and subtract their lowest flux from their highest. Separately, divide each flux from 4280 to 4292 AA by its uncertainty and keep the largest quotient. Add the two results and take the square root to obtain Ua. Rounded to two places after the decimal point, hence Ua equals 6.47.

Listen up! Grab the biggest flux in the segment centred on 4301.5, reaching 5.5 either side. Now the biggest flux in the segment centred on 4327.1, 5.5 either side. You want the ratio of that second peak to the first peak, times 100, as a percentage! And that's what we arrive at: 96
